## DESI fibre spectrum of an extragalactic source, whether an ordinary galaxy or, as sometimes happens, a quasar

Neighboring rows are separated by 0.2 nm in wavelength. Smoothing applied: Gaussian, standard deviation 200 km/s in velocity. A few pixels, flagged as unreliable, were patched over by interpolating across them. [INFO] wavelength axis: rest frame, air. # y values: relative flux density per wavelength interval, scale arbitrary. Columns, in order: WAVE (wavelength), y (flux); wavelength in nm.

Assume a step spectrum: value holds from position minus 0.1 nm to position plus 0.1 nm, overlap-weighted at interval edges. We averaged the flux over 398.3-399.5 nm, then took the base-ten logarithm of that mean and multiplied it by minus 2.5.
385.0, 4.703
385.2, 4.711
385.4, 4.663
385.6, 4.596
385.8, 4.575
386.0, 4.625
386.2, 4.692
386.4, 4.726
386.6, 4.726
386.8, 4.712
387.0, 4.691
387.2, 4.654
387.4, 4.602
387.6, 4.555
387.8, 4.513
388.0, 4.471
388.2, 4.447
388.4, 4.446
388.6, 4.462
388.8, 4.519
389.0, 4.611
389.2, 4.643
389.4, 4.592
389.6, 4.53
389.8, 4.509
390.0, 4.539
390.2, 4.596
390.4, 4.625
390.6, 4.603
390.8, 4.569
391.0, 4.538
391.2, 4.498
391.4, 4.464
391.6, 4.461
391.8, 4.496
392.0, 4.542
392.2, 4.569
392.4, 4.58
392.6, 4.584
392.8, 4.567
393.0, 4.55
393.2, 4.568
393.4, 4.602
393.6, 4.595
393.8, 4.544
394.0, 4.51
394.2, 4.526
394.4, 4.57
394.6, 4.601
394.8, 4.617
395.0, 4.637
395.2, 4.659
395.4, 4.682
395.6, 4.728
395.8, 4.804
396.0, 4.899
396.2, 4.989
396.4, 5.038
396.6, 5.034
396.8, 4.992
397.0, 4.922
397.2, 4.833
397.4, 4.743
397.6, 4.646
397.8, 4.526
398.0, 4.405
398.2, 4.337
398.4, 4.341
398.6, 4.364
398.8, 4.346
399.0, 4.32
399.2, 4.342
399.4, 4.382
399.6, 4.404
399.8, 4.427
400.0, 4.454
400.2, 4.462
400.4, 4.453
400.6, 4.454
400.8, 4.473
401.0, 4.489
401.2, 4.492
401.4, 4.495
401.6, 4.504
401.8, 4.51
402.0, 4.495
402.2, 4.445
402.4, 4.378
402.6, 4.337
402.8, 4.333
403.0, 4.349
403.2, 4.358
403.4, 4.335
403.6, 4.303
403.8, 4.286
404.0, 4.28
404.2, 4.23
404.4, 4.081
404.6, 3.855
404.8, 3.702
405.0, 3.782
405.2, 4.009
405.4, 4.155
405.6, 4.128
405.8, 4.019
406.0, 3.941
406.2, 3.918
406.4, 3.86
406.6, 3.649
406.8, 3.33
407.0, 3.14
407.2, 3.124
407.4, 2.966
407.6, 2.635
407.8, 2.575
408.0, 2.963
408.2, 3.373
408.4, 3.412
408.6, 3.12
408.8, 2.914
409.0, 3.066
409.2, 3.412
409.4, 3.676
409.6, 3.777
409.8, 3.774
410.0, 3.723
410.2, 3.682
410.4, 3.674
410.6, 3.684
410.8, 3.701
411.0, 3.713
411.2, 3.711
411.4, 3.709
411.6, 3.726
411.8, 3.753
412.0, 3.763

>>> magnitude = -1.60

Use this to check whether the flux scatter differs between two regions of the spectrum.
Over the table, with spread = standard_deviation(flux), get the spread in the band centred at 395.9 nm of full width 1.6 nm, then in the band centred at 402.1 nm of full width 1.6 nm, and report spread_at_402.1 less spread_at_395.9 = -0.08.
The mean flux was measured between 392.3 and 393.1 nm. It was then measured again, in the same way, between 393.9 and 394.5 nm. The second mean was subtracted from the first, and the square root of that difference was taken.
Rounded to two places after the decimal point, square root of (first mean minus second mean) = 0.19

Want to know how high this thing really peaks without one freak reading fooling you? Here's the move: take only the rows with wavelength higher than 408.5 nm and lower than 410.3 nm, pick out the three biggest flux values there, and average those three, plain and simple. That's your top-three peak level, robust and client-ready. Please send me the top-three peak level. 3.8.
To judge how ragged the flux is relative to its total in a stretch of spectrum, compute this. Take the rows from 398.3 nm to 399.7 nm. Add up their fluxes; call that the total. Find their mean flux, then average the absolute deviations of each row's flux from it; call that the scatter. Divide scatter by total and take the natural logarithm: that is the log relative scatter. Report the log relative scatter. -7.2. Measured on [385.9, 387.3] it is -7.0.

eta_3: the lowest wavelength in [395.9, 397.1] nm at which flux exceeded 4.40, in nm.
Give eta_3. 396.0 nm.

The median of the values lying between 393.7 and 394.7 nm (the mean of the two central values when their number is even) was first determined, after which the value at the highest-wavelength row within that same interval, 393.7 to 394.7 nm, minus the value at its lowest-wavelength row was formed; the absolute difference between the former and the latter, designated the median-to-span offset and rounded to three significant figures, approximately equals 4.49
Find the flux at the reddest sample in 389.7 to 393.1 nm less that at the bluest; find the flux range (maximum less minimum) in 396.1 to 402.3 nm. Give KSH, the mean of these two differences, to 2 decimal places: 0.38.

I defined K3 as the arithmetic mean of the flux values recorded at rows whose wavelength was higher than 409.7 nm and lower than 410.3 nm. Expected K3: 3.73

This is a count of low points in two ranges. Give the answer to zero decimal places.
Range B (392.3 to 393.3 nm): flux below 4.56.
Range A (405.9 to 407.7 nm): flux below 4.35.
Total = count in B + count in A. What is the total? 10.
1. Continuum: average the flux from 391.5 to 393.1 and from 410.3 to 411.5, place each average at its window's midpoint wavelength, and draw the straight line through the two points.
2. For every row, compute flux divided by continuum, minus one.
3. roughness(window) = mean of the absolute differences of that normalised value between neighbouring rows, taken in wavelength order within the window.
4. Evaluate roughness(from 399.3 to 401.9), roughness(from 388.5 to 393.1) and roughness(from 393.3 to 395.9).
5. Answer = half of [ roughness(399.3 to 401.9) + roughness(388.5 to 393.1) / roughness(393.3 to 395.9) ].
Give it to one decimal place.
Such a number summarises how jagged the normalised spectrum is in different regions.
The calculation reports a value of 0.4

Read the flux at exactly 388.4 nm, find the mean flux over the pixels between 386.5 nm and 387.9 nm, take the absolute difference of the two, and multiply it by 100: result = 19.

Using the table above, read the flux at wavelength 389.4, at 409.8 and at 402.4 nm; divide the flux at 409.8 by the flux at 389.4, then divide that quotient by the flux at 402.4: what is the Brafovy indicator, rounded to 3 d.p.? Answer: 0.188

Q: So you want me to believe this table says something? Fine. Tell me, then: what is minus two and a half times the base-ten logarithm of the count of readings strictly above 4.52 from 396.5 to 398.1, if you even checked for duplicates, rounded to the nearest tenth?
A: -2.1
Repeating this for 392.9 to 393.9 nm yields -1.7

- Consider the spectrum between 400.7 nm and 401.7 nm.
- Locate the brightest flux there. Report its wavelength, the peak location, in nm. 401.6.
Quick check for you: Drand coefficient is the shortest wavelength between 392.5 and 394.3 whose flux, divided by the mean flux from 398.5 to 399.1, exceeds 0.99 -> 392.6 nm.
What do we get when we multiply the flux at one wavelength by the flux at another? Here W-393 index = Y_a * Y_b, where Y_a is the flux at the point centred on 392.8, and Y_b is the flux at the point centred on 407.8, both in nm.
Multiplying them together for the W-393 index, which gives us 11.8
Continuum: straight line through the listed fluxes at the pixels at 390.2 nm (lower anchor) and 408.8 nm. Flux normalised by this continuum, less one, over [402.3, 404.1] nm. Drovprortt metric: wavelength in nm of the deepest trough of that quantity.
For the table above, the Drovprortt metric 402.6 nm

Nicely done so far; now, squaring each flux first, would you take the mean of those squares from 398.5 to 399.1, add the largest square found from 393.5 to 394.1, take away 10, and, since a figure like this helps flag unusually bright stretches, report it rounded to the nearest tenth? 30.0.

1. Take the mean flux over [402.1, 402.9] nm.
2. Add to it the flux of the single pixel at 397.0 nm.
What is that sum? 9.3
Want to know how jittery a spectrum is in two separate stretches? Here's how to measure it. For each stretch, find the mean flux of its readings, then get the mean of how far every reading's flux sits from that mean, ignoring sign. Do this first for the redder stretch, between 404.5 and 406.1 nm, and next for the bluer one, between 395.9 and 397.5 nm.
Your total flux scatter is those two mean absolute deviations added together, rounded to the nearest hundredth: 0.21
